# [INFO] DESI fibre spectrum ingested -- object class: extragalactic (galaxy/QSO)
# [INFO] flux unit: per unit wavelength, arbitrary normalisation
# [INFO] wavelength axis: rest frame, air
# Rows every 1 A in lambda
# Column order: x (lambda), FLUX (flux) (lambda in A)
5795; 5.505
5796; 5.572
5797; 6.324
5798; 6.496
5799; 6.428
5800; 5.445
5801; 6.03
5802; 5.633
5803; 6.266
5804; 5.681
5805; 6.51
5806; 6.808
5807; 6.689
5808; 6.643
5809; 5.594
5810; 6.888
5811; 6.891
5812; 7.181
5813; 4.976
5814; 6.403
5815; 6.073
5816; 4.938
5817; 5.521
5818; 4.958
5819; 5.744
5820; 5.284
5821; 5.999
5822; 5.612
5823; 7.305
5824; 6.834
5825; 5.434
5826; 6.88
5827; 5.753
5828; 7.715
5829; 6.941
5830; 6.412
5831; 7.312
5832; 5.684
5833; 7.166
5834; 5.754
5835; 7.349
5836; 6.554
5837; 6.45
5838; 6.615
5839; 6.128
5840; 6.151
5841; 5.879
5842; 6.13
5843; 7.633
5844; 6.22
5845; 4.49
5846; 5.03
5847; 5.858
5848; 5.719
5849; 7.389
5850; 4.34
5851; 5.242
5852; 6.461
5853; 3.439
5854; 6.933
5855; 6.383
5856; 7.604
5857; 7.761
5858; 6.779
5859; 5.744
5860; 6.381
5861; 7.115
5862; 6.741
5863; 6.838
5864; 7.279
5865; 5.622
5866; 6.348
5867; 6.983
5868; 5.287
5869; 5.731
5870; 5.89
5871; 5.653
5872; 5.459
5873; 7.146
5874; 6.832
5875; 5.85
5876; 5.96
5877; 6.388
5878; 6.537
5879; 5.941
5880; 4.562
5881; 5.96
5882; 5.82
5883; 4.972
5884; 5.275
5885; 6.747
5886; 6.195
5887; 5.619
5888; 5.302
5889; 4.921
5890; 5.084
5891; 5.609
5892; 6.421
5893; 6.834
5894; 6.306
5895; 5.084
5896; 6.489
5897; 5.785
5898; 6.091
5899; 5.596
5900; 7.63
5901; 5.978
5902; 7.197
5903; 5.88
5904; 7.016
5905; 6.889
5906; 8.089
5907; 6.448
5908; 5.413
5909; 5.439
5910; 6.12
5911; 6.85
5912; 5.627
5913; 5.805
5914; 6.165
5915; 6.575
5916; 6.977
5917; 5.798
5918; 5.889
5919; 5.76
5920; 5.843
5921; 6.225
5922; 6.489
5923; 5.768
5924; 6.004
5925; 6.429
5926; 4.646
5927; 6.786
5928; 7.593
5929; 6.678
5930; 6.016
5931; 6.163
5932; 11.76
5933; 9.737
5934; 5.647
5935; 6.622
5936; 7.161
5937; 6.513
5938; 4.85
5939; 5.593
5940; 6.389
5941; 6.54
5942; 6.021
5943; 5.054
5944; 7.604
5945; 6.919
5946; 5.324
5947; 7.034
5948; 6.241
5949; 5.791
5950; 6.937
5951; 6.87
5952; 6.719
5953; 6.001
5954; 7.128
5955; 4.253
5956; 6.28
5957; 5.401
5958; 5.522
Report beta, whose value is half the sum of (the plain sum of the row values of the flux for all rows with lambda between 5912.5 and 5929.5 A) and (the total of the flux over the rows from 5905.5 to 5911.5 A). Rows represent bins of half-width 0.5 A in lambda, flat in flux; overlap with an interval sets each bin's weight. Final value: 72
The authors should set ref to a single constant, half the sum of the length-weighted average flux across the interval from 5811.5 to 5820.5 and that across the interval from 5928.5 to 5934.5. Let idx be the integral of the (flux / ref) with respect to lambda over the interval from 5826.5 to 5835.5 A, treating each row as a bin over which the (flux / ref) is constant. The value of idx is 9.0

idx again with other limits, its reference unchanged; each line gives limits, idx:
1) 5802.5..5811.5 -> 8.7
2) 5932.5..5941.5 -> 8.9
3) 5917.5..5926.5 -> 8.0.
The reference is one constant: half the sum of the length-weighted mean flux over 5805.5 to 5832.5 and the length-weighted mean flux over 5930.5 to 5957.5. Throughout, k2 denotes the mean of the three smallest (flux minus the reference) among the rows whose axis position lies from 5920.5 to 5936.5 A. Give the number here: -1.0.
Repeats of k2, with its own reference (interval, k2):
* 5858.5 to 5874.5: -0.9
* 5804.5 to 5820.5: -1.4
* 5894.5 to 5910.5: -1.1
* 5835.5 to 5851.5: -1.8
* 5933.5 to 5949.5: -1.3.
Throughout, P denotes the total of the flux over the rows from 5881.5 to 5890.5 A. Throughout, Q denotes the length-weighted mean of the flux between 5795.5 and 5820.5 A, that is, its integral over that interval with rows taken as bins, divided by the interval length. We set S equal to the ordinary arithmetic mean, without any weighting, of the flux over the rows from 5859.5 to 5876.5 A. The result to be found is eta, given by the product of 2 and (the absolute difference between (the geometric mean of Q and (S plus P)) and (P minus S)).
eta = 50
